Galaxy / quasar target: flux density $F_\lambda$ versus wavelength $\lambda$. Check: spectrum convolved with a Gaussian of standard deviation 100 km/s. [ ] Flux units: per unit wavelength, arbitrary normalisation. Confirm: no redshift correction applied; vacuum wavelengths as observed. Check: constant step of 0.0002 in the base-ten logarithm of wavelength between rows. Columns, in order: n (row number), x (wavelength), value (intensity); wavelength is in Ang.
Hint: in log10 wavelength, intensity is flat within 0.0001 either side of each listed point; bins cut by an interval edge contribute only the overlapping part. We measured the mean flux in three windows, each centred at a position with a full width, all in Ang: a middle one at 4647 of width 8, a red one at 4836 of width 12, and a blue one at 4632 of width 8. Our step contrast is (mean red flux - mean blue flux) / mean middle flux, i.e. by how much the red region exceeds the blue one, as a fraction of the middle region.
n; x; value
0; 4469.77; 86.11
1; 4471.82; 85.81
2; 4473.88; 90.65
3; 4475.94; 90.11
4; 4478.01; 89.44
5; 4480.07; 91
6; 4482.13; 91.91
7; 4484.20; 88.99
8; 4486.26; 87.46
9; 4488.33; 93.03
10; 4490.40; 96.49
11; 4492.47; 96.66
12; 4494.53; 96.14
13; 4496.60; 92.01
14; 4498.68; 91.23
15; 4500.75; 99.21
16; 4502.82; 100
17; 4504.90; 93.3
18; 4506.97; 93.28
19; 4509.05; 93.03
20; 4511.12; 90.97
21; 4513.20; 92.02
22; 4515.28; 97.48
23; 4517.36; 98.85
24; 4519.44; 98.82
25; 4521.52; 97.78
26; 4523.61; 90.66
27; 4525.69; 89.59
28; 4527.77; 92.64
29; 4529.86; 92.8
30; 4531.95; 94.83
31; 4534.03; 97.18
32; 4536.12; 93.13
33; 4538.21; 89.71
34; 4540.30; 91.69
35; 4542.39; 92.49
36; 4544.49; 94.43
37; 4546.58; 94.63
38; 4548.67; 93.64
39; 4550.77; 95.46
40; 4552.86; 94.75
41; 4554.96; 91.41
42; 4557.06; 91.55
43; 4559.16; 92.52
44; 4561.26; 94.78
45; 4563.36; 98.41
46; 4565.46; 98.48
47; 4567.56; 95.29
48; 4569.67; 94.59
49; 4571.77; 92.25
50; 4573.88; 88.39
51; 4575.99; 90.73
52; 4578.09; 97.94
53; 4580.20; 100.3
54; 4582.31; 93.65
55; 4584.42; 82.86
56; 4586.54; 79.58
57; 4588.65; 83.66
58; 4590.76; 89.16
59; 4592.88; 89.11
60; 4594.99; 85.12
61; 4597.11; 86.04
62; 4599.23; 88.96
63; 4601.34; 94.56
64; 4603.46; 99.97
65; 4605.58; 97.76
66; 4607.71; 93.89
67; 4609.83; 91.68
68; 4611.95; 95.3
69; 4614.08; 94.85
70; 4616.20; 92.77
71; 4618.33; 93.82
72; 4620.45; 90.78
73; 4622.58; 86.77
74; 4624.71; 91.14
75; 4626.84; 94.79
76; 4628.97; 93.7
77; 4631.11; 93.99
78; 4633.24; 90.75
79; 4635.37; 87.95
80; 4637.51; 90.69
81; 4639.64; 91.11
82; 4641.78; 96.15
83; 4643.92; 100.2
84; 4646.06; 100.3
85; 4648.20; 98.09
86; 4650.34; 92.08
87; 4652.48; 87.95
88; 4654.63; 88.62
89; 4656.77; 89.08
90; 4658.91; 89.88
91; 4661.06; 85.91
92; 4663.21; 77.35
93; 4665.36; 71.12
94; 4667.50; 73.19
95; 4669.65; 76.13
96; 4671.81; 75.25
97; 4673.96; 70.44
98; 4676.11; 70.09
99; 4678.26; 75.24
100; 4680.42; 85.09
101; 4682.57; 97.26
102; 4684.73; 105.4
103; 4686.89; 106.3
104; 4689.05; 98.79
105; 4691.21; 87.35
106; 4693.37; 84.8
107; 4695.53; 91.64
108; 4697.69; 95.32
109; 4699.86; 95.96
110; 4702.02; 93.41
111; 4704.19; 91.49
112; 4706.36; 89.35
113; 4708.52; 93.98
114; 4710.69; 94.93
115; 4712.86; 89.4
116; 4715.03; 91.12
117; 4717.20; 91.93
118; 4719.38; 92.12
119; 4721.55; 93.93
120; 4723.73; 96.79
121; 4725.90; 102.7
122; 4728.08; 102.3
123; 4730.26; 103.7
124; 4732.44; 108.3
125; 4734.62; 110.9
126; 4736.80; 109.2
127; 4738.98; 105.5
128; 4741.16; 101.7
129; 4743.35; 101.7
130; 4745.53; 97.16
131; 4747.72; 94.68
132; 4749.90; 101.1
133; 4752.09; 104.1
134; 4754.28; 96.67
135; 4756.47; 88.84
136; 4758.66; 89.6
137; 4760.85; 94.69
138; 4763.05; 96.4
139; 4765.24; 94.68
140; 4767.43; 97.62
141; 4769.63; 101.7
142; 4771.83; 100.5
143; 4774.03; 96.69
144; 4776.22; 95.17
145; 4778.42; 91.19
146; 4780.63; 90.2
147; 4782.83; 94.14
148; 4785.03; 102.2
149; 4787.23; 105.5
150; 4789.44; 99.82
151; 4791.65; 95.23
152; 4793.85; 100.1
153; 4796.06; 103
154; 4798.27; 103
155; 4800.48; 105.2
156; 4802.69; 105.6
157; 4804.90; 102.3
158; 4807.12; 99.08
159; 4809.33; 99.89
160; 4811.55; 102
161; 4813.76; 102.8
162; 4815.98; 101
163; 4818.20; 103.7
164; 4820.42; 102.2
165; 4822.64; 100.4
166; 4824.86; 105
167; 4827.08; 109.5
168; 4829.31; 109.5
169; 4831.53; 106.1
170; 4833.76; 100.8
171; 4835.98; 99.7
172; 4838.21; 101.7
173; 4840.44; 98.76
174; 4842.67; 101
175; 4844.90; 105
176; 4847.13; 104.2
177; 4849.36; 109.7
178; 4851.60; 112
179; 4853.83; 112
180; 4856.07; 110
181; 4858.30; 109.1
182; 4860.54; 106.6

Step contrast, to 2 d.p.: 0.10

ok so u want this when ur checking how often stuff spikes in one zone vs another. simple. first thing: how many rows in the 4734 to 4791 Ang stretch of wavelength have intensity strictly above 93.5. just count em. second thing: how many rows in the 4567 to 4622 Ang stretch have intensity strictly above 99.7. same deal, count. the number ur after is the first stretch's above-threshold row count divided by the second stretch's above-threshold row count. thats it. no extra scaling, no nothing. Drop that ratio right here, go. 11.0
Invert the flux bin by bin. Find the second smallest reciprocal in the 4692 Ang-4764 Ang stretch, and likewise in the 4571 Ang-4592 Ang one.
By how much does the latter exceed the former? 0.0011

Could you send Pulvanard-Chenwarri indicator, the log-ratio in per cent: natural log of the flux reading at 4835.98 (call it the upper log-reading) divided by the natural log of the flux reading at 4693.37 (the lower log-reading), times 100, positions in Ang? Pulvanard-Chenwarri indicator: 104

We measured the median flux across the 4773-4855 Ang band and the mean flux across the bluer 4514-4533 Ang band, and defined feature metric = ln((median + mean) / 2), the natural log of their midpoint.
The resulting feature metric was 4.59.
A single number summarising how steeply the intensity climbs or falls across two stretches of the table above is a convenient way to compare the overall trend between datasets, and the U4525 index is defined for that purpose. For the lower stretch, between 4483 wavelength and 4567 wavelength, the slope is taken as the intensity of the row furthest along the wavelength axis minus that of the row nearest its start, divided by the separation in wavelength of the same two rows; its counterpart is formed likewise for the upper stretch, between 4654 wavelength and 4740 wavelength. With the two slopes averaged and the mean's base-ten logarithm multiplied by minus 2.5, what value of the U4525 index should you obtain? 2.0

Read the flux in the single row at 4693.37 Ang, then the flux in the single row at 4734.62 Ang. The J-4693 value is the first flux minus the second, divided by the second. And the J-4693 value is -0.24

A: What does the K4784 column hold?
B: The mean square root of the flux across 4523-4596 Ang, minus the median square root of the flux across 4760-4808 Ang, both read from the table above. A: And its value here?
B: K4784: -0.4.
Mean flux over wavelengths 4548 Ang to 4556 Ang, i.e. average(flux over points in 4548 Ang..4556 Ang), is 94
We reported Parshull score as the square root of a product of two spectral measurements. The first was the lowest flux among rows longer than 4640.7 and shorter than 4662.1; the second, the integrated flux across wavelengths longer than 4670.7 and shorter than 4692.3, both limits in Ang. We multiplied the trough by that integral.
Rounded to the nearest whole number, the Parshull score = 402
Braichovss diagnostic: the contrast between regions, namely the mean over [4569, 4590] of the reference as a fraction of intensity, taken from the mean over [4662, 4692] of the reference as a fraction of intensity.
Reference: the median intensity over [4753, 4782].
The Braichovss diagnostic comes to 0.11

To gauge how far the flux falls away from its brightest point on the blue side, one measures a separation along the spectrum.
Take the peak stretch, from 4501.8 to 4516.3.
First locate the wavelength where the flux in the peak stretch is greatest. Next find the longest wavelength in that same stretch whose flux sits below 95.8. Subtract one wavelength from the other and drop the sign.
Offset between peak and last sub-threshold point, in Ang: 10.4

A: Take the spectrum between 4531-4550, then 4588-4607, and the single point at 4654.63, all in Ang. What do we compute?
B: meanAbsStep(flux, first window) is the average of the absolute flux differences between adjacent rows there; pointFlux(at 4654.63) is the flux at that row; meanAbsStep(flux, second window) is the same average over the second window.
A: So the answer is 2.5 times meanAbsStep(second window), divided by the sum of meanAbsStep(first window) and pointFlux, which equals 0.092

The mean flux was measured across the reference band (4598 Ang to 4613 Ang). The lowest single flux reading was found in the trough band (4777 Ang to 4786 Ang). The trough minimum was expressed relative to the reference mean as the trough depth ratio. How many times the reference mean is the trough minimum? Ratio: 0.95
